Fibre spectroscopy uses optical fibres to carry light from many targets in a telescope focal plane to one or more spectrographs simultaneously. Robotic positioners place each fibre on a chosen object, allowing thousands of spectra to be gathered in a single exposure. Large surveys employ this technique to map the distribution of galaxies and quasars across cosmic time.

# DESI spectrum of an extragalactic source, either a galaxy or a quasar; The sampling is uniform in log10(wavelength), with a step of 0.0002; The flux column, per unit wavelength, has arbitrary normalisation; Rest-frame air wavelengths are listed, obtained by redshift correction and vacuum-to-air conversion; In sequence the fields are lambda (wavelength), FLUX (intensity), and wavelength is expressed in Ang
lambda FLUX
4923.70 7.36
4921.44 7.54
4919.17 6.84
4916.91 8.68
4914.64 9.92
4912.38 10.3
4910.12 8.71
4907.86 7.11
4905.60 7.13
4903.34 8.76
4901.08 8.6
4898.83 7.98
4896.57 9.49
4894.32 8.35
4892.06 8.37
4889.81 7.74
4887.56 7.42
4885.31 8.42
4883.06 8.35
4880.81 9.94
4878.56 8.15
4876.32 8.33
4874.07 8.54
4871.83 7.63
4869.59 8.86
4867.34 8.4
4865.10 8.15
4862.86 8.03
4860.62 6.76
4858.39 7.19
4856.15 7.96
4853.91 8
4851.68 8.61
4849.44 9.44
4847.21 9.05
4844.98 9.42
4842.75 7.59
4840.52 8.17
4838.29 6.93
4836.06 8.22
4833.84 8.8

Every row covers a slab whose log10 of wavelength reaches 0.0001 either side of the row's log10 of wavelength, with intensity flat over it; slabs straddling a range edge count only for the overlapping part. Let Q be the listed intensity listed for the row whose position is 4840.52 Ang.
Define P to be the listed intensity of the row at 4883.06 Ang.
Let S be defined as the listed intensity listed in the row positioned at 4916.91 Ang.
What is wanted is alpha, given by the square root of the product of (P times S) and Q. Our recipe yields 24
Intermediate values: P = 8.35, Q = 8.17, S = 8.68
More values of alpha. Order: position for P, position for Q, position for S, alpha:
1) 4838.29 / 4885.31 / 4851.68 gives 22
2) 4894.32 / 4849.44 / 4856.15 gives 25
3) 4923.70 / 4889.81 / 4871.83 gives 21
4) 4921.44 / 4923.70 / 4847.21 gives 22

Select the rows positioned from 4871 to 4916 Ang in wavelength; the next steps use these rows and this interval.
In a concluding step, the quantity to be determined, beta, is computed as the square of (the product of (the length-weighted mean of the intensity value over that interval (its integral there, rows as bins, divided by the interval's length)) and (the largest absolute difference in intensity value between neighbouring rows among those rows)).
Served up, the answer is 230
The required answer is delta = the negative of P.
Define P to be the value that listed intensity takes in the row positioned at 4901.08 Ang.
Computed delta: -8.6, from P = 8.6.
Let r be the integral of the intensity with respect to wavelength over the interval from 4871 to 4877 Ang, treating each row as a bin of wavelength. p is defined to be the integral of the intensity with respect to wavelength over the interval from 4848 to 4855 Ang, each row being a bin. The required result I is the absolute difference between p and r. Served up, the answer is 12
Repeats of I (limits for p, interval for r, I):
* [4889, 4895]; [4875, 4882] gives 13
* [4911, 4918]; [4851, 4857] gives 18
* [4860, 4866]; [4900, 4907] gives 11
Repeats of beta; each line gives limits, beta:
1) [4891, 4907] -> 186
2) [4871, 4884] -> 232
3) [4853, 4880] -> 104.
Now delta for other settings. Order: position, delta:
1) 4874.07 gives -8.5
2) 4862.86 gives -8.0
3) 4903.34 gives -8.8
